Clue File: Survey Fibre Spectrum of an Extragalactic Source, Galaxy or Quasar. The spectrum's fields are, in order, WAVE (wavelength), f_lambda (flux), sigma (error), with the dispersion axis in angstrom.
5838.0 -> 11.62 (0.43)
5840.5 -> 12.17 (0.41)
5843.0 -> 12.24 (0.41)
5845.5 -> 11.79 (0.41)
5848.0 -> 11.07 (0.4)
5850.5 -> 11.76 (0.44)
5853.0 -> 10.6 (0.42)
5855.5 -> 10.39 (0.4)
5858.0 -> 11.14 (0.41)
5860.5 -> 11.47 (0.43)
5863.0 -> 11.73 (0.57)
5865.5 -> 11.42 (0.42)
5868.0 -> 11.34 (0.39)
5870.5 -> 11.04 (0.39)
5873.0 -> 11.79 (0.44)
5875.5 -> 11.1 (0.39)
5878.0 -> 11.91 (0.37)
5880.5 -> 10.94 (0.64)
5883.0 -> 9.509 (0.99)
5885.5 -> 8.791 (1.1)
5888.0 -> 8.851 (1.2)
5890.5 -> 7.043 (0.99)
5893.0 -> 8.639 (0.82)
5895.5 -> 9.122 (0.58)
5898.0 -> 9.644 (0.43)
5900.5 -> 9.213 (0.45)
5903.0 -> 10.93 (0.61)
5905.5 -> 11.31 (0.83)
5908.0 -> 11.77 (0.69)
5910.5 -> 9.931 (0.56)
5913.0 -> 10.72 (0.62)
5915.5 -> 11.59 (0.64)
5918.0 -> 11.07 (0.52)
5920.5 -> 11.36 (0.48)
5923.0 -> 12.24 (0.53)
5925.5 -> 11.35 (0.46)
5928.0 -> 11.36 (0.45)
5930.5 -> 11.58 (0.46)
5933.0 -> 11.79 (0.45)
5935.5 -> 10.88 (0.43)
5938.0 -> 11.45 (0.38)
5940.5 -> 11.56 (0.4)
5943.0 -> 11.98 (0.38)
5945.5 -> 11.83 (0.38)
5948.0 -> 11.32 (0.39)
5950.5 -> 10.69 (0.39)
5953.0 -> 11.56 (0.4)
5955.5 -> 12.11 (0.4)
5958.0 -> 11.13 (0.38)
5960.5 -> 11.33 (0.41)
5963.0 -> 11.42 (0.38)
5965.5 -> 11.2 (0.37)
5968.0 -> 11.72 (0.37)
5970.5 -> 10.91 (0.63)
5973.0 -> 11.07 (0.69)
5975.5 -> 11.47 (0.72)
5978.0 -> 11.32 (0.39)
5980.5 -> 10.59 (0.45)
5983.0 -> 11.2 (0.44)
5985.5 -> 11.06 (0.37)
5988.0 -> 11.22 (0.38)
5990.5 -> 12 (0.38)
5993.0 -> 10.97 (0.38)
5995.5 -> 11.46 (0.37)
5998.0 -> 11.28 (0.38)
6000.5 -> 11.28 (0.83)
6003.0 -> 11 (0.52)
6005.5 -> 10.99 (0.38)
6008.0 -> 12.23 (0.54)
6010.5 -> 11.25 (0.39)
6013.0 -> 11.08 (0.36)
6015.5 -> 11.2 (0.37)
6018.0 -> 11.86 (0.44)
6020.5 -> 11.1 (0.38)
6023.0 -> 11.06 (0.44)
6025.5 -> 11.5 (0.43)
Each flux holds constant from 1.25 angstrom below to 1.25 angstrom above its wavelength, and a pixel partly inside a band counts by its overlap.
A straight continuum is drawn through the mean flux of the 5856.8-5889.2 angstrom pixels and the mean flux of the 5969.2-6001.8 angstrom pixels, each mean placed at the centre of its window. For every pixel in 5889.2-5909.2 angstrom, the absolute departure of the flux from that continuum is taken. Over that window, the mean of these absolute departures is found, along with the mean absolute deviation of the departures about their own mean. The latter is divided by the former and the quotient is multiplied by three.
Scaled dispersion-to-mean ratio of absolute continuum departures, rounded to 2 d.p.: 1.78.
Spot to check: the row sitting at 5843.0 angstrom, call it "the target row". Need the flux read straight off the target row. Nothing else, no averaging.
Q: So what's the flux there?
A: 12.24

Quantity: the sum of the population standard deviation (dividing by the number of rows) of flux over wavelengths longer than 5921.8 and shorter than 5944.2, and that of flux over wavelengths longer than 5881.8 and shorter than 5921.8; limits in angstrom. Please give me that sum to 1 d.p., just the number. 1.7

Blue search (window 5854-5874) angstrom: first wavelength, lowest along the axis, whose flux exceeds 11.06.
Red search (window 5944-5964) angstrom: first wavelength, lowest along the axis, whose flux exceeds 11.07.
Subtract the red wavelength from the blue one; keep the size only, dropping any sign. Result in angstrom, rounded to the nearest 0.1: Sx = 87.5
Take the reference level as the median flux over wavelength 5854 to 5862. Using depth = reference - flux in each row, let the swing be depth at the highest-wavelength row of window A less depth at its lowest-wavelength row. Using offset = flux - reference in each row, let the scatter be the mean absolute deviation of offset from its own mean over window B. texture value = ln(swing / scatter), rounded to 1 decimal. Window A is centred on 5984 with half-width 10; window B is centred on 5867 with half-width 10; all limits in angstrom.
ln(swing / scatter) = 0.8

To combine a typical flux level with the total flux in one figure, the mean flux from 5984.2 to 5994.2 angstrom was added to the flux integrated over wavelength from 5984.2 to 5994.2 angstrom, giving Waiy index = 124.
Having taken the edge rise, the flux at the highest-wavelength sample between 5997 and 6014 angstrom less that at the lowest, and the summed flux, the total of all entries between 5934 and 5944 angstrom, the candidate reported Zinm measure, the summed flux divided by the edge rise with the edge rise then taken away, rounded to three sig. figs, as -229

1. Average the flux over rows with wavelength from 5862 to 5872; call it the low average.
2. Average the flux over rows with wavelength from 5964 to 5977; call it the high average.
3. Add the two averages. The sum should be 22.66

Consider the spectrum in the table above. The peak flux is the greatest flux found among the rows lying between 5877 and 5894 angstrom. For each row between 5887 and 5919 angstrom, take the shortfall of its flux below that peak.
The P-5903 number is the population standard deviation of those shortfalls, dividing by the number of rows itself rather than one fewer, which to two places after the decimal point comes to 1.34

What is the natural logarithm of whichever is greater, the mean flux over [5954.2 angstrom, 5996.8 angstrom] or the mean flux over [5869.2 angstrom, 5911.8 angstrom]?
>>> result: 2.425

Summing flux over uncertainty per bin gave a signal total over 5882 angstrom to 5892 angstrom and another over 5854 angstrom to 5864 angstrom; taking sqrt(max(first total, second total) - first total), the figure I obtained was 8.3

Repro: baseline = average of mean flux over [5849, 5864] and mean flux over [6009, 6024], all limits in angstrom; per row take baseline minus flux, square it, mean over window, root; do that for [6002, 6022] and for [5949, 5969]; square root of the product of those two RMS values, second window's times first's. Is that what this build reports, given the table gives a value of 0.44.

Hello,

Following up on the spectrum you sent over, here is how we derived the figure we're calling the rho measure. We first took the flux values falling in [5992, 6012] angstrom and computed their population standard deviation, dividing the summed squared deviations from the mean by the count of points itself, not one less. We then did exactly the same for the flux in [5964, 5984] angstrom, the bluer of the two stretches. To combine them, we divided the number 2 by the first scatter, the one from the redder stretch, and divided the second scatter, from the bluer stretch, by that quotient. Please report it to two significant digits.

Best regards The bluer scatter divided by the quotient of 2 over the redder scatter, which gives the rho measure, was 0.062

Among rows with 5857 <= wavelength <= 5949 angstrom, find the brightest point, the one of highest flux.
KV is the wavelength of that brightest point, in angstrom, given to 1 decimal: 5923.0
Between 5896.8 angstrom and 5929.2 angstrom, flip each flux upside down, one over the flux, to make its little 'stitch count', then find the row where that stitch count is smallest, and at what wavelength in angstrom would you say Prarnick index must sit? 5923.0 angstrom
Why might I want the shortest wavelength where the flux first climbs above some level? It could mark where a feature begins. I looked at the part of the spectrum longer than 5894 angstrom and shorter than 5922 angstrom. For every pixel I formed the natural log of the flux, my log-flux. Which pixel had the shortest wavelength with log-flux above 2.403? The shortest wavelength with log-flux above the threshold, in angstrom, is 5905.5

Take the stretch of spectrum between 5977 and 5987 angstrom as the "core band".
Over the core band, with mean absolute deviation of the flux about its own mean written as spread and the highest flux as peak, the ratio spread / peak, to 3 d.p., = 0.020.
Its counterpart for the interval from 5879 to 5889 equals 0.065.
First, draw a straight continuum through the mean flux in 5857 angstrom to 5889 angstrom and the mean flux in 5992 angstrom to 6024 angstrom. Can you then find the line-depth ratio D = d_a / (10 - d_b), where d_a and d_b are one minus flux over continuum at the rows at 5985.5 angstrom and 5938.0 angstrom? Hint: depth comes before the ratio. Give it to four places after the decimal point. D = 0.0014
